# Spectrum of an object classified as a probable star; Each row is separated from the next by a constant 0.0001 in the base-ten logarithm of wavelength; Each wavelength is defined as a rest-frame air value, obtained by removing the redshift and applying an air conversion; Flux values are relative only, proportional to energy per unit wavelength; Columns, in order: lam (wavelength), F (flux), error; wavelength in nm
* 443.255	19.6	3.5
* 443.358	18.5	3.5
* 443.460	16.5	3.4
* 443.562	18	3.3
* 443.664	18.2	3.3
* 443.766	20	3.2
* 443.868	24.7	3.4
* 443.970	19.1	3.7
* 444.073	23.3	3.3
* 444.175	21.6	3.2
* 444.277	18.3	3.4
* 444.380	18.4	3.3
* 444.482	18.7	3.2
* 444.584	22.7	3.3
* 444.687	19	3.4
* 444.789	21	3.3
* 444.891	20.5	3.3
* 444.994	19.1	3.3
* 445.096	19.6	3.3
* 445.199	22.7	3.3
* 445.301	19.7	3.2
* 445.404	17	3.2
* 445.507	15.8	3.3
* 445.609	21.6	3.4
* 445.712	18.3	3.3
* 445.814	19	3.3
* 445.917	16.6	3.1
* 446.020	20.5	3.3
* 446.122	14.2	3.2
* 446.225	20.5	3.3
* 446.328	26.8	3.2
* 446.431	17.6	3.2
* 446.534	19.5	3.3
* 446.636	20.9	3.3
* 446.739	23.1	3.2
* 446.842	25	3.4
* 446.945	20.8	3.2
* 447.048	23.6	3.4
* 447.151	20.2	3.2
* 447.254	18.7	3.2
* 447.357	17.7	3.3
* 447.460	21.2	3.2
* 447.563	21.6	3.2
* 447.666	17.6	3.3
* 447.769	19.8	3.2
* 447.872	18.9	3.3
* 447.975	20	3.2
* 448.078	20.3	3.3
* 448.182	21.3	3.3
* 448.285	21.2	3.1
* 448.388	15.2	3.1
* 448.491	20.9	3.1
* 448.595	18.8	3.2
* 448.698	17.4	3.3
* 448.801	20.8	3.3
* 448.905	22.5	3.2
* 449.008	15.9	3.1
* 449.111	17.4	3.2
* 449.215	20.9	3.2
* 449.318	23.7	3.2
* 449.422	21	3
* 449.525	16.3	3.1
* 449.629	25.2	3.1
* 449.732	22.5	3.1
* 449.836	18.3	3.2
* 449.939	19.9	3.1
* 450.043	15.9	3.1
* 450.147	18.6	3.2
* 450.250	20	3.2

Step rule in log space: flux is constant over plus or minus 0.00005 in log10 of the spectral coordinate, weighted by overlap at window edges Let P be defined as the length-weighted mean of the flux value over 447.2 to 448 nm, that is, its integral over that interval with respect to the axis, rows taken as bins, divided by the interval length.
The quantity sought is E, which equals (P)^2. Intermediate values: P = 19.4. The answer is 378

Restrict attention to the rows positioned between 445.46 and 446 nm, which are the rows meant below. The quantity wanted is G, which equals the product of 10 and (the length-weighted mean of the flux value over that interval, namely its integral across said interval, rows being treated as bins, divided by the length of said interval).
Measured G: 184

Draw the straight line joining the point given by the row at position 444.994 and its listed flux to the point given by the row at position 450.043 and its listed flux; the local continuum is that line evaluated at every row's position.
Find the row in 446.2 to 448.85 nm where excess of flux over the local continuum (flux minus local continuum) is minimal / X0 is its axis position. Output 448.388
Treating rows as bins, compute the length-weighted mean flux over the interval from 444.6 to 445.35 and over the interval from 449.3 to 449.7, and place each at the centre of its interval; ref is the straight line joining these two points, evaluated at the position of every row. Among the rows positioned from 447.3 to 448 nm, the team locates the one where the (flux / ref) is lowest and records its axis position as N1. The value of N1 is 447.666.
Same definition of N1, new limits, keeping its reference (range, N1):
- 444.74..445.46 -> 445.404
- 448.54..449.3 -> 449.008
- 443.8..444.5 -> 444.277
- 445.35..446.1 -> 445.507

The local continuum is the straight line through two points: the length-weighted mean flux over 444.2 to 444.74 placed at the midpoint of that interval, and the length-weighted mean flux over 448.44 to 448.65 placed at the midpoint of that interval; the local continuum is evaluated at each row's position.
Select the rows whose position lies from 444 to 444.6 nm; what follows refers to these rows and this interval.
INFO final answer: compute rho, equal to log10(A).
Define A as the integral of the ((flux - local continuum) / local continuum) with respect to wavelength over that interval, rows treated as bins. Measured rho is -1.61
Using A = 0.024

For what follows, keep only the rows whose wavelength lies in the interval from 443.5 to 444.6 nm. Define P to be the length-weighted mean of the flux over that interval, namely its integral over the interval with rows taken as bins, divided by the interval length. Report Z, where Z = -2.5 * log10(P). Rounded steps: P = 20.2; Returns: -3.26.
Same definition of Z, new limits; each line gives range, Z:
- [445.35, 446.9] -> -3.24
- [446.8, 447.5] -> -3.30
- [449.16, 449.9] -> -3.31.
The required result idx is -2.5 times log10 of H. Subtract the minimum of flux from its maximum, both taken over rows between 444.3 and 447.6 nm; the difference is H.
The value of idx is -2.8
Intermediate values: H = 13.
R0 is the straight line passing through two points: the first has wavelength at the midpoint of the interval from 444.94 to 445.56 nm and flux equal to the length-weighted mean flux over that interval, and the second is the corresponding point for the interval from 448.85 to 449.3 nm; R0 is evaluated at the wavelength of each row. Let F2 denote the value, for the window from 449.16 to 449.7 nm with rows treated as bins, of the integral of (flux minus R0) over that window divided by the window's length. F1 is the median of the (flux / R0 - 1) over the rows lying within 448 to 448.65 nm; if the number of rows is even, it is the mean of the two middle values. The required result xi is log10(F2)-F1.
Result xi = 0.2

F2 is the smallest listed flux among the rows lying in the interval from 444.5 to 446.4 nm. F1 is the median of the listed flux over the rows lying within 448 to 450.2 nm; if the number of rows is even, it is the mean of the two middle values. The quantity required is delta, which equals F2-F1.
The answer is -6.1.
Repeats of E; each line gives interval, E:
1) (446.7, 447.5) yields 452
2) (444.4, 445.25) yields 414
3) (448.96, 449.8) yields 414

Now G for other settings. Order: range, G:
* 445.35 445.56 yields 165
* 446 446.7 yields 200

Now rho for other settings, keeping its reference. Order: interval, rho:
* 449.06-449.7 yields -1.49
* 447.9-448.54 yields -2.98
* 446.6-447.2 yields -1.09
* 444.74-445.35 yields -1.57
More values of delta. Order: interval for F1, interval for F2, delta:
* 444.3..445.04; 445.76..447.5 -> -4.9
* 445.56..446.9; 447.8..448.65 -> -5.3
